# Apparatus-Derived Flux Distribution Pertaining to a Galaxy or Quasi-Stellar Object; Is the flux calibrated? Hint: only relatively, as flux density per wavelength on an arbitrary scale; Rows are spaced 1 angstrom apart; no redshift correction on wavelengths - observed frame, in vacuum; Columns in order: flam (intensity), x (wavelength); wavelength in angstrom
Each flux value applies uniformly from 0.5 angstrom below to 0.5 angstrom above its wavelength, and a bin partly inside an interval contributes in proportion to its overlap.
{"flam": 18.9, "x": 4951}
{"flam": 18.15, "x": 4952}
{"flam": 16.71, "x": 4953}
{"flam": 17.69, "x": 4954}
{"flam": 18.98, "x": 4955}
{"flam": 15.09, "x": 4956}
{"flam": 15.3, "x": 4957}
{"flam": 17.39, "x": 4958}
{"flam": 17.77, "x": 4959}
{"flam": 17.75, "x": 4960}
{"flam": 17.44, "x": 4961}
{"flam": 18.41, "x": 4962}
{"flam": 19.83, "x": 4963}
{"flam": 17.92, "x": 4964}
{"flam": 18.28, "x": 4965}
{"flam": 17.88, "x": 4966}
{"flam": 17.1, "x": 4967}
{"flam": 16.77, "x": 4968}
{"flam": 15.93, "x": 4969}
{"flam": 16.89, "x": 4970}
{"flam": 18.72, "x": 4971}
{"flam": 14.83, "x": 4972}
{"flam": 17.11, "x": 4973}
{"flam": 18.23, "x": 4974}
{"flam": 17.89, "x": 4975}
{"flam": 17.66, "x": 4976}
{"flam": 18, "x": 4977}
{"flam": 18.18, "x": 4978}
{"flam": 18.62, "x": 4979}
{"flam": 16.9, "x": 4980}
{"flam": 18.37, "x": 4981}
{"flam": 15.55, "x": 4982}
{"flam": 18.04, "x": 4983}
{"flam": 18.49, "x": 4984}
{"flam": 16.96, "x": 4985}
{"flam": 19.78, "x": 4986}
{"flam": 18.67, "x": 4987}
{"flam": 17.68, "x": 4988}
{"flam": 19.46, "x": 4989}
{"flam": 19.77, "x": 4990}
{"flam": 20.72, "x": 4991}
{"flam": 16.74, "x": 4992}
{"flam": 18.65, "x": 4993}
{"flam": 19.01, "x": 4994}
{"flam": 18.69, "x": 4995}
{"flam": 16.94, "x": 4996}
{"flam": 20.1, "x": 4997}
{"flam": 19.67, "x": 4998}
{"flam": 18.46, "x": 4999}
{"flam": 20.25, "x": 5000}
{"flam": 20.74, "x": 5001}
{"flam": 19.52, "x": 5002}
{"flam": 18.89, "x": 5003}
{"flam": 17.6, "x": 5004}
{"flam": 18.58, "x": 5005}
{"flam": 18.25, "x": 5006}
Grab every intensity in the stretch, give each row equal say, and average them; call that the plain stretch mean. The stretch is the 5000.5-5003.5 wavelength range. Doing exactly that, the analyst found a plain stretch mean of 19.7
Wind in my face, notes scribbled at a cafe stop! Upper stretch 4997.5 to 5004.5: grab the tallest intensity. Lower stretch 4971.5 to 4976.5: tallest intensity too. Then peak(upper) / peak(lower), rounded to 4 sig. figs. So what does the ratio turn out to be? 1.138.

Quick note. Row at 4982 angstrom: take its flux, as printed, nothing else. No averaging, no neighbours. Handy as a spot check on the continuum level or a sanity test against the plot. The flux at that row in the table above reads 15.55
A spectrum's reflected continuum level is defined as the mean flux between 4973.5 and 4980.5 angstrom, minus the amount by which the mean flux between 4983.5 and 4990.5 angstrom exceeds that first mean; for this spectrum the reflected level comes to 17.2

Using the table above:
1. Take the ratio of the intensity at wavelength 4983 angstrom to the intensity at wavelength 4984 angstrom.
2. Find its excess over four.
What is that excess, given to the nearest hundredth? -3.02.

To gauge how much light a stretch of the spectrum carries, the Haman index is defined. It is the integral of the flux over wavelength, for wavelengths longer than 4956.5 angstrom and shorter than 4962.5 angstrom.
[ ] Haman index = 104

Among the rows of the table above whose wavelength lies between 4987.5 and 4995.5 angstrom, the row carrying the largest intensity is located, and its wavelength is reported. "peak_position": 4991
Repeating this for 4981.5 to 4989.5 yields 4986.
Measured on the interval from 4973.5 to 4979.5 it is 4979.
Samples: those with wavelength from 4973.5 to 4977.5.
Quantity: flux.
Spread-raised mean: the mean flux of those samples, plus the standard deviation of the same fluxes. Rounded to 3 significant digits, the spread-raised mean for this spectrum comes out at 18.2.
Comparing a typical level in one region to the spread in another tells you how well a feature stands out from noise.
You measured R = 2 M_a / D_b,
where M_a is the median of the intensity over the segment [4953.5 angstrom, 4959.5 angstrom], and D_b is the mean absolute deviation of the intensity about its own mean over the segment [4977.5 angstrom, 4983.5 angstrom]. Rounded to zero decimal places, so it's 38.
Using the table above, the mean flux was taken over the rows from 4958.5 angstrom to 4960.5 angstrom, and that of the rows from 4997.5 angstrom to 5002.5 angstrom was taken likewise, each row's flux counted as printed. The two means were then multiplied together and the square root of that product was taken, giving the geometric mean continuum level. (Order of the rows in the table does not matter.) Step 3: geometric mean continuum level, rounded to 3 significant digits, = 18.7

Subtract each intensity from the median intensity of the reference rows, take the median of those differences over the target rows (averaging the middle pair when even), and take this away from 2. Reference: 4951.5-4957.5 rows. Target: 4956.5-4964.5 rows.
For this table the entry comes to 2.6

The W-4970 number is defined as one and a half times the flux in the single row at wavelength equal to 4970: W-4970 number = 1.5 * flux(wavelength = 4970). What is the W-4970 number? 25.3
